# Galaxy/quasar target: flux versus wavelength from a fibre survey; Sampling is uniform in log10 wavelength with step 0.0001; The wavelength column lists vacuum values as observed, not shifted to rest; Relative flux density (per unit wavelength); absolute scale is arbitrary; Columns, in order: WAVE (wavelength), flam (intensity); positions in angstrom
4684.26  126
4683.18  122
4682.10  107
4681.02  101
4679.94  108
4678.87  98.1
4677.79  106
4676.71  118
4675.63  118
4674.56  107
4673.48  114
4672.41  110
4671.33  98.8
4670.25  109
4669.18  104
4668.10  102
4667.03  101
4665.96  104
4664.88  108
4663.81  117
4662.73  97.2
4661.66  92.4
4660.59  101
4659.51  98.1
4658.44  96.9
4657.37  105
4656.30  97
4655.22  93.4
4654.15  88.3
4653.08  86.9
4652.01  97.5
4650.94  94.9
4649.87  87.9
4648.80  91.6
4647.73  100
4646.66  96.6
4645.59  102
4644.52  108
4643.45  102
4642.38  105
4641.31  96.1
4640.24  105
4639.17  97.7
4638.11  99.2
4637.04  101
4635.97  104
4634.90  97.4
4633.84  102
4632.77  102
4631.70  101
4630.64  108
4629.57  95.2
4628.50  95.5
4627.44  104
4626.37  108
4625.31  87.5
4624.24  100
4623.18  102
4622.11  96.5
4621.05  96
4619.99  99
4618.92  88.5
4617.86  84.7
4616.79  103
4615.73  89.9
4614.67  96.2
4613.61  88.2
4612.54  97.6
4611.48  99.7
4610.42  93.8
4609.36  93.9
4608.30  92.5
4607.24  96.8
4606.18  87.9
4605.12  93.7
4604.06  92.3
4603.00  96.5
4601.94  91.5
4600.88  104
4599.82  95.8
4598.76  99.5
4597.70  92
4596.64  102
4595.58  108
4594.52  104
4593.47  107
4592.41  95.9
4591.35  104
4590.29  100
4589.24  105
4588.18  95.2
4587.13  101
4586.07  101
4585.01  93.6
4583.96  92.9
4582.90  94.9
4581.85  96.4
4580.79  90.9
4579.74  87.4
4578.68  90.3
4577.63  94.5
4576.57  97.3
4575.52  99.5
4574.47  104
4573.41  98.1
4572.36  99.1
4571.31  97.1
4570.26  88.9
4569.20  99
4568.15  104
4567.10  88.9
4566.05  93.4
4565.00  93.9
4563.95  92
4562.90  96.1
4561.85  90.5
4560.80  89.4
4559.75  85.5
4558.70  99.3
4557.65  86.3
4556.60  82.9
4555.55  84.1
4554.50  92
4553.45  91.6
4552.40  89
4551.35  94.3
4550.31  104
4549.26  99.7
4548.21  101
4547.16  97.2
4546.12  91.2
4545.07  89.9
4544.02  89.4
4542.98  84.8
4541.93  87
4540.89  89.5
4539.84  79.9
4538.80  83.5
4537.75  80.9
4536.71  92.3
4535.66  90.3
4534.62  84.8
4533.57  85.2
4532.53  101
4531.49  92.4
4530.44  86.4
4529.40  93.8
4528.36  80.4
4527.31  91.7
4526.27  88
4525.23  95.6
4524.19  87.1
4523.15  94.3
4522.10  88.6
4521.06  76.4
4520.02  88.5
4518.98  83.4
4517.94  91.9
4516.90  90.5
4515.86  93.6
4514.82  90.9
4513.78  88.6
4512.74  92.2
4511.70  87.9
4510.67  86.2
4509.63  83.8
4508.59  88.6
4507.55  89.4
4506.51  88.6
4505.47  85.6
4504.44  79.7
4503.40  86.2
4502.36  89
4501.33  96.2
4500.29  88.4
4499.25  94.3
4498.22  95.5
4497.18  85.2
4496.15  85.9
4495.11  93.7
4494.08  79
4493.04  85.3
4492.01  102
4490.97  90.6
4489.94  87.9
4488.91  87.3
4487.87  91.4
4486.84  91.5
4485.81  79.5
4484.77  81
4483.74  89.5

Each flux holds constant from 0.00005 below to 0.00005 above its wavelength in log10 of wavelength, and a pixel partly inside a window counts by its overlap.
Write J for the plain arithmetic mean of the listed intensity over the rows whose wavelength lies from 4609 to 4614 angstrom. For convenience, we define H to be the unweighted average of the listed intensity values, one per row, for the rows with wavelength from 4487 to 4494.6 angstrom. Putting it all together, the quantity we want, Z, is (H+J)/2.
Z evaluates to 92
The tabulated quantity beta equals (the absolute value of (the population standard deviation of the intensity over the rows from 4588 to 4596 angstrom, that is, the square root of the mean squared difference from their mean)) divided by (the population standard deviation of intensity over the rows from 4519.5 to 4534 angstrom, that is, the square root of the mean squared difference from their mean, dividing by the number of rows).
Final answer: 0.75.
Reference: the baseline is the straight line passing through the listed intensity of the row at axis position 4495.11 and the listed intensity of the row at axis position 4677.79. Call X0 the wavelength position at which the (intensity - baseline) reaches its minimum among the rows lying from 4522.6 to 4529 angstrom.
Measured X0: 4528.36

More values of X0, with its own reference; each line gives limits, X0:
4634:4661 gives 4653.08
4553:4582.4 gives 4556.60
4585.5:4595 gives 4588.18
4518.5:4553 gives 4521.06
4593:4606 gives 4601.94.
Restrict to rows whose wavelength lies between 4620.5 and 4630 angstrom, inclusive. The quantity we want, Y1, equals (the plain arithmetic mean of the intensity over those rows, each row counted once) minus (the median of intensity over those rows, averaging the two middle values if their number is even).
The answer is 1.8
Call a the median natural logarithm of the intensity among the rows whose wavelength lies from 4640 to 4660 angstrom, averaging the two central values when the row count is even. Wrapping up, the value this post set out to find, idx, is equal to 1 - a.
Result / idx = -3.57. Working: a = 4.57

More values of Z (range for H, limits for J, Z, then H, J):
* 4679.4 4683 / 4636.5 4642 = 103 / 105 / 100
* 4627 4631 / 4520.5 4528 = 95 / 101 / 89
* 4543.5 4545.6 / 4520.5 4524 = 88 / 90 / 86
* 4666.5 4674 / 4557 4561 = 98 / 106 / 90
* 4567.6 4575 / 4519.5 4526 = 94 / 99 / 88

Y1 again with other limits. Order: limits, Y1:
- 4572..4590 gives 0.1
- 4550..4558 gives 0.2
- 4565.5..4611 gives 0.4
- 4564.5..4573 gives 0.0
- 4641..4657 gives -0.1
